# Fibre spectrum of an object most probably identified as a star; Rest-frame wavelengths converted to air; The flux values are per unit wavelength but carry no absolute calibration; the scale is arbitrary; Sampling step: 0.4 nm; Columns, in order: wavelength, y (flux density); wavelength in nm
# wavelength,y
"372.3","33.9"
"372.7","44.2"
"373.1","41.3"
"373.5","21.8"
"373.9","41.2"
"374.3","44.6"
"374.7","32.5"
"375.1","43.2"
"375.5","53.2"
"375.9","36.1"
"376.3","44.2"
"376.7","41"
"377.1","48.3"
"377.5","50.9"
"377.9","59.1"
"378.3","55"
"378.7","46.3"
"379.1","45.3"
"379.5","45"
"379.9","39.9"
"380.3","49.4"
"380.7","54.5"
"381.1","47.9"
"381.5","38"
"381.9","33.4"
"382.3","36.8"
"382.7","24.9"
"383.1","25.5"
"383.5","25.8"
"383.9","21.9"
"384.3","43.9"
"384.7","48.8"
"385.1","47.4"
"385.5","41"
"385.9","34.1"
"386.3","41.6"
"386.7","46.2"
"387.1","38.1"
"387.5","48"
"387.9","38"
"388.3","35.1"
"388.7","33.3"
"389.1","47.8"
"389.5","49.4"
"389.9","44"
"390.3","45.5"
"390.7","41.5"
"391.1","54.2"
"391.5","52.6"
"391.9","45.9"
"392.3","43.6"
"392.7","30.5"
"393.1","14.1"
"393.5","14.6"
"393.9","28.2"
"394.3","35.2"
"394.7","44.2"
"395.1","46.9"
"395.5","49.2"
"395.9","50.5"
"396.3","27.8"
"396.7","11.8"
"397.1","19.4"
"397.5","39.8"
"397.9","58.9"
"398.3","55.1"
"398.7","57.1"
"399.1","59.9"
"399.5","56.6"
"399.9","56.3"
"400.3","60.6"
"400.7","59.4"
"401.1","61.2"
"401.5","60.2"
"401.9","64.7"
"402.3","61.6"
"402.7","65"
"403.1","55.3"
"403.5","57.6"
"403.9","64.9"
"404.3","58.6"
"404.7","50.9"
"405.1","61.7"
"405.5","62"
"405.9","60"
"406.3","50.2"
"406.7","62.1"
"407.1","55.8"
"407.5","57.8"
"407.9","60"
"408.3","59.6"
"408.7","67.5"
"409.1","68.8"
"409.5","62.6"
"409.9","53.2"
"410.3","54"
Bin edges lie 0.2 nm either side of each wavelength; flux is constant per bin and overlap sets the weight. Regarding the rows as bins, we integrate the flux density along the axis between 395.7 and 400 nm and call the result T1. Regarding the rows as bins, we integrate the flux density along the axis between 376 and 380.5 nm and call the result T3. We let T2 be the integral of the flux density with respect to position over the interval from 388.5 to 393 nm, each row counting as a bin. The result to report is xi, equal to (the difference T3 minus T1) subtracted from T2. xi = 175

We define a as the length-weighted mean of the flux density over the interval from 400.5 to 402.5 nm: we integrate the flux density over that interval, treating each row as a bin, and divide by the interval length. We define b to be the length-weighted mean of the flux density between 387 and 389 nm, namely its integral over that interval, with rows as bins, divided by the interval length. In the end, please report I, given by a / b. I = 1.6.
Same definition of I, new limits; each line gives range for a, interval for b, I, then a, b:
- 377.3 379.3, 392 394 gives 1.9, 51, 27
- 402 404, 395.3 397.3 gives 1.9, 61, 32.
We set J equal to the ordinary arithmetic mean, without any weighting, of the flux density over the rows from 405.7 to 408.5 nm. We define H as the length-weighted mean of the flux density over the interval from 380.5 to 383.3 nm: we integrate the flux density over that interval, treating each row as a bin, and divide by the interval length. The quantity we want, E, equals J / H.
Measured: 1.6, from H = 37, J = 58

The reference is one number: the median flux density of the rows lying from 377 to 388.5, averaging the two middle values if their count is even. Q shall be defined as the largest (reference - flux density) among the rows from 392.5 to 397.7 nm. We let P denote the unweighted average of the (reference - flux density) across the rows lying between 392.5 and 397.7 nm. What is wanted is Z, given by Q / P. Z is 3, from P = 12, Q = 32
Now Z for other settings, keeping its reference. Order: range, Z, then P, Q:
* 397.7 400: 1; -13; -11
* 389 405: -9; -4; 32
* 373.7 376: 5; 2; 11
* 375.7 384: 9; 3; 22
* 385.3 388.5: 3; 4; 10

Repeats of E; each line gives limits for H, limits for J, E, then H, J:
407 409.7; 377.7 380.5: 0.8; 62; 49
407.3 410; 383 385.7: 0.6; 62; 36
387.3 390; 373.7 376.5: 1.0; 42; 42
